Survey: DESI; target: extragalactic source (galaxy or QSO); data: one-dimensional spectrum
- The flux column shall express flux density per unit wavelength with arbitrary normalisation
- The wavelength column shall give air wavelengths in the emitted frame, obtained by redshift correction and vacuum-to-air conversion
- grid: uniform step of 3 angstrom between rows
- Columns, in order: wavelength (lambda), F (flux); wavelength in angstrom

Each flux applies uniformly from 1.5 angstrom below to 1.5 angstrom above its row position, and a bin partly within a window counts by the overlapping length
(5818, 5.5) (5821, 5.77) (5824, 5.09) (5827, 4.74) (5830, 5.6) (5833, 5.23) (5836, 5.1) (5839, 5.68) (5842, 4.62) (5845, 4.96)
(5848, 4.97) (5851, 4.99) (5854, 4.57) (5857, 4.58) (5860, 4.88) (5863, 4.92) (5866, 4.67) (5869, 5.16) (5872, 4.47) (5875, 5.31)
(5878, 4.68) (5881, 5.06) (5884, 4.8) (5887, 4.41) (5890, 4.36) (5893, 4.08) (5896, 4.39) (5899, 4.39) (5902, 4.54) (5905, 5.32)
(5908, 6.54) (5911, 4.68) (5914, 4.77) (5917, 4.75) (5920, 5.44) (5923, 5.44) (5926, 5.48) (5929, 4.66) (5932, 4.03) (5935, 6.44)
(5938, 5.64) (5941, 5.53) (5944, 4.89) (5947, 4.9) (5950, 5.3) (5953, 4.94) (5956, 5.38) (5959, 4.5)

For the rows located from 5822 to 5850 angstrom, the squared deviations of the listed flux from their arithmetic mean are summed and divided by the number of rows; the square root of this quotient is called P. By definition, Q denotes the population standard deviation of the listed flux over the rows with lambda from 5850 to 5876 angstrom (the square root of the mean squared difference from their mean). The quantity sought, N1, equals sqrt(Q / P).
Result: 0.90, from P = 0.33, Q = 0.27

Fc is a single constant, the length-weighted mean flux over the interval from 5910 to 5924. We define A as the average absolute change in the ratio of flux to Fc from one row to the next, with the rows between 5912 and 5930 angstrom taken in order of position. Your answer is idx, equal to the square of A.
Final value 0.004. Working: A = 0.06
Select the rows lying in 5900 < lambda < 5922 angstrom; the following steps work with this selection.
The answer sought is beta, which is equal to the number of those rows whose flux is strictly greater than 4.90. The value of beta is 3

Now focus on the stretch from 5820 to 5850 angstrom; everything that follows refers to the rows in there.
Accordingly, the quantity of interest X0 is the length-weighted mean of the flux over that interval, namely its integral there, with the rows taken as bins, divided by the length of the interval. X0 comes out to 5.16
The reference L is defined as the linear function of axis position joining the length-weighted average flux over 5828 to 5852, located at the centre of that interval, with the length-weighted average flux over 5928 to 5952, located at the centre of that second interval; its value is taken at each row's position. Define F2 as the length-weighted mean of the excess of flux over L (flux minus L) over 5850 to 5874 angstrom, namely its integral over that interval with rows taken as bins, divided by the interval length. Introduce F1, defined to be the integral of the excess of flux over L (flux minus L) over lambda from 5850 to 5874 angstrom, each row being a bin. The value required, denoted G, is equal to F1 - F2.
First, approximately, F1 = -9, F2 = -0.4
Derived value -8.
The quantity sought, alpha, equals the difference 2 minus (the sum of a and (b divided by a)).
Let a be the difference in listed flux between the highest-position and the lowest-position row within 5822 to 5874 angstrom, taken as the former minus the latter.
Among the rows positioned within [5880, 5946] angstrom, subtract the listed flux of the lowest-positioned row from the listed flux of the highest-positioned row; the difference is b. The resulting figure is 2.3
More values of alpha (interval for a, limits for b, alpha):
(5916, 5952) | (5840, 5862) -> 1.0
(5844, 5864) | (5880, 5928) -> 12.5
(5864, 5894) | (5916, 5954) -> 2.9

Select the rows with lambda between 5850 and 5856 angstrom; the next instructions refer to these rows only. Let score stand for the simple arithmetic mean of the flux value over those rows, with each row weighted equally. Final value 4.78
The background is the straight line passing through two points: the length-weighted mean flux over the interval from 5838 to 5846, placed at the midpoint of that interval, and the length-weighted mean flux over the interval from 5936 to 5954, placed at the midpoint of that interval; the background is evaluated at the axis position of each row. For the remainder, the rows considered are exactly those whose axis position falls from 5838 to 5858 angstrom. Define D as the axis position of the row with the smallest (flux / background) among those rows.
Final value 5854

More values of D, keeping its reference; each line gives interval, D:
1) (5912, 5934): 5932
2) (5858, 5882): 5872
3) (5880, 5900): 5893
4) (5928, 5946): 5932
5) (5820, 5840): 5827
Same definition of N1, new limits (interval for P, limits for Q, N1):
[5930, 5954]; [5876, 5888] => 0.60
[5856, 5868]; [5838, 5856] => 1.60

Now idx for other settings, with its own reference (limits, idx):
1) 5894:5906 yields 0.004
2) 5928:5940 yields 0.065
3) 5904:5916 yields 0.044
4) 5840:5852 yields 0.001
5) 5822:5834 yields 0.011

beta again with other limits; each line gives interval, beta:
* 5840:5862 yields 3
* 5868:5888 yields 3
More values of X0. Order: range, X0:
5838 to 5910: 4.84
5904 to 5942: 5.28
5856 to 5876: 4.85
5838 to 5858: 4.90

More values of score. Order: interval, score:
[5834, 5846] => 5.09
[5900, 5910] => 5.47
